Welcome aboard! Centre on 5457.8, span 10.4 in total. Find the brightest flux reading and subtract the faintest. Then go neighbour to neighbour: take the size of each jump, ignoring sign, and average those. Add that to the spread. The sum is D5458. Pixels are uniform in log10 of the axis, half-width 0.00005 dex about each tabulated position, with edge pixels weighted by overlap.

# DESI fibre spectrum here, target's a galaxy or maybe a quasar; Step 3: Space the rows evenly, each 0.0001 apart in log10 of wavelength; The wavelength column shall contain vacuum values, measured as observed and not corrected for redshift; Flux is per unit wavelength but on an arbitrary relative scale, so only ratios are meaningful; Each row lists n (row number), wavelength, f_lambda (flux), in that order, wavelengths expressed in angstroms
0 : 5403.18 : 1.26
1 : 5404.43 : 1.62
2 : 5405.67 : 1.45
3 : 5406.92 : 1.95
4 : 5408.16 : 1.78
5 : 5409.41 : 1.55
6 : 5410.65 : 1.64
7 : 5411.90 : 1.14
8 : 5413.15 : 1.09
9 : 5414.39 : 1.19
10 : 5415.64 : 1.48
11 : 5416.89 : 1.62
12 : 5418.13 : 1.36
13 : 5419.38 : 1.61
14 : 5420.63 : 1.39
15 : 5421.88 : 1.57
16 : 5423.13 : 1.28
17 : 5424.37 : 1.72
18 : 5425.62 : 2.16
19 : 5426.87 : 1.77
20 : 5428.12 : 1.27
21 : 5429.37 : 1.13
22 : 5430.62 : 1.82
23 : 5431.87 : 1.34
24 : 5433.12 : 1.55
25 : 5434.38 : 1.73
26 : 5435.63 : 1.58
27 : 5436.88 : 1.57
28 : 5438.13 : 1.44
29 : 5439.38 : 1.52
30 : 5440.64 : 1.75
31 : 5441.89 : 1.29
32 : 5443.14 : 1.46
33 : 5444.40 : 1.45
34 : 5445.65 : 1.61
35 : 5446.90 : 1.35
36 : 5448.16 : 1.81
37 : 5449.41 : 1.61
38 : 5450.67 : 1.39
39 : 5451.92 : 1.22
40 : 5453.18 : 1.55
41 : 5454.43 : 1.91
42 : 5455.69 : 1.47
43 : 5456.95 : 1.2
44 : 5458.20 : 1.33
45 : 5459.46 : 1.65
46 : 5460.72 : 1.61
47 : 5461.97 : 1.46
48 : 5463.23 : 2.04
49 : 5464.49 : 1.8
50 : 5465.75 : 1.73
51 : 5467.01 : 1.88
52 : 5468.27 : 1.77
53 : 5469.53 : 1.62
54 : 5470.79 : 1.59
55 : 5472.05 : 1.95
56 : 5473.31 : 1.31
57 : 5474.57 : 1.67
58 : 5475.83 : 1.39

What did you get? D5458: 0.95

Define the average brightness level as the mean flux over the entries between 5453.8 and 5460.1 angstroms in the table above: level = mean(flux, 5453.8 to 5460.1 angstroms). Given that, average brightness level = 1.51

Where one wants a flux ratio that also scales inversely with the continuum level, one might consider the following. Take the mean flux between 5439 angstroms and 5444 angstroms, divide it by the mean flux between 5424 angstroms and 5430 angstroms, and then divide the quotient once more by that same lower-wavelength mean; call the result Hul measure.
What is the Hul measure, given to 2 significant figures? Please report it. 0.58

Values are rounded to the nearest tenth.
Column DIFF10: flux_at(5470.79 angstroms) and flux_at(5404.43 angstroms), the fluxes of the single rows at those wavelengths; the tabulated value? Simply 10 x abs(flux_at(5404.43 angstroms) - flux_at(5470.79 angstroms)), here 0.3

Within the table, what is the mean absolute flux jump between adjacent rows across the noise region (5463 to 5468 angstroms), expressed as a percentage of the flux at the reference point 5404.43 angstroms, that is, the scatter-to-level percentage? 9.5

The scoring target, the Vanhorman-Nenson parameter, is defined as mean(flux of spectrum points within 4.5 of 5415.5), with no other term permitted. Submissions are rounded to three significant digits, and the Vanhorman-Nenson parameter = 1.36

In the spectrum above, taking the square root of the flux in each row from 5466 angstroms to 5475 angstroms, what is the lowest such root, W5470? 1.14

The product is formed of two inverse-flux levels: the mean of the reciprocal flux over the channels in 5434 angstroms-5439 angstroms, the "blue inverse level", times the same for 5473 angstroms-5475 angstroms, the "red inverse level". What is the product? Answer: 0.43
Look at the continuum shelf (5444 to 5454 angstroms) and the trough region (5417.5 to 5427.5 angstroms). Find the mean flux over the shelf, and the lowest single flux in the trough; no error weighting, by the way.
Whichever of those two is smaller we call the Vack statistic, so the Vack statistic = 1.28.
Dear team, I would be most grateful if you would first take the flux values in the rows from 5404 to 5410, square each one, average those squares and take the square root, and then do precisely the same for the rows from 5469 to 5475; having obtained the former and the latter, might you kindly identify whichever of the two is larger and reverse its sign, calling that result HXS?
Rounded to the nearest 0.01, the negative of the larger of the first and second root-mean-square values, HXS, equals -1.68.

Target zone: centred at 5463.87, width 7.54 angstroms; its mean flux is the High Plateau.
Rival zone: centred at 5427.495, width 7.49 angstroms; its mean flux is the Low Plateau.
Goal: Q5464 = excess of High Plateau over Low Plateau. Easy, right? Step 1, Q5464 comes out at 0.11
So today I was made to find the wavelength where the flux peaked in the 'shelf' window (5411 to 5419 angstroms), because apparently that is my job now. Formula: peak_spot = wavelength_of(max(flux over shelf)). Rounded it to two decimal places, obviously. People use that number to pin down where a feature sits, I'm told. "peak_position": 5416.89 angstroms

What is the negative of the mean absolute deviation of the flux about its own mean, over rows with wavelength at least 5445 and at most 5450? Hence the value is -0.12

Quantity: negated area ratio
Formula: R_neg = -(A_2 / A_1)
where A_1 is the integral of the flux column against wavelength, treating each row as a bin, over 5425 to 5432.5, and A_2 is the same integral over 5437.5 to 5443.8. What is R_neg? -0.79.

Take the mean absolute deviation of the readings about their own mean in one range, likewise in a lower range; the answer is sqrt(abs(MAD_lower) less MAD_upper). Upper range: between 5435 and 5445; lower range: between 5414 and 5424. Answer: 0.19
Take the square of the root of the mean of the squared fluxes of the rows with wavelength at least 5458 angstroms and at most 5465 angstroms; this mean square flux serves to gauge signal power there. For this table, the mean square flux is 2.77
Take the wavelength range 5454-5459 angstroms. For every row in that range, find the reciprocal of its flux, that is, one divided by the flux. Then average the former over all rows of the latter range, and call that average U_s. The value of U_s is 0.70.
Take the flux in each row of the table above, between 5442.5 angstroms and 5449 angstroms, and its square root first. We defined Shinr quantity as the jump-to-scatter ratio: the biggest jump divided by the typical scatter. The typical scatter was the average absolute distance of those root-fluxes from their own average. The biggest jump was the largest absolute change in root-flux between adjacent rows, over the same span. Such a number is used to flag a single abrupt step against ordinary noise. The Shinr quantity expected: 3.3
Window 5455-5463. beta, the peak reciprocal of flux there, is 0.833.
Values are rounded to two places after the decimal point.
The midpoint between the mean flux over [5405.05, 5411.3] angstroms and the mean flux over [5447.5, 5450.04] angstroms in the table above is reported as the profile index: 1.69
